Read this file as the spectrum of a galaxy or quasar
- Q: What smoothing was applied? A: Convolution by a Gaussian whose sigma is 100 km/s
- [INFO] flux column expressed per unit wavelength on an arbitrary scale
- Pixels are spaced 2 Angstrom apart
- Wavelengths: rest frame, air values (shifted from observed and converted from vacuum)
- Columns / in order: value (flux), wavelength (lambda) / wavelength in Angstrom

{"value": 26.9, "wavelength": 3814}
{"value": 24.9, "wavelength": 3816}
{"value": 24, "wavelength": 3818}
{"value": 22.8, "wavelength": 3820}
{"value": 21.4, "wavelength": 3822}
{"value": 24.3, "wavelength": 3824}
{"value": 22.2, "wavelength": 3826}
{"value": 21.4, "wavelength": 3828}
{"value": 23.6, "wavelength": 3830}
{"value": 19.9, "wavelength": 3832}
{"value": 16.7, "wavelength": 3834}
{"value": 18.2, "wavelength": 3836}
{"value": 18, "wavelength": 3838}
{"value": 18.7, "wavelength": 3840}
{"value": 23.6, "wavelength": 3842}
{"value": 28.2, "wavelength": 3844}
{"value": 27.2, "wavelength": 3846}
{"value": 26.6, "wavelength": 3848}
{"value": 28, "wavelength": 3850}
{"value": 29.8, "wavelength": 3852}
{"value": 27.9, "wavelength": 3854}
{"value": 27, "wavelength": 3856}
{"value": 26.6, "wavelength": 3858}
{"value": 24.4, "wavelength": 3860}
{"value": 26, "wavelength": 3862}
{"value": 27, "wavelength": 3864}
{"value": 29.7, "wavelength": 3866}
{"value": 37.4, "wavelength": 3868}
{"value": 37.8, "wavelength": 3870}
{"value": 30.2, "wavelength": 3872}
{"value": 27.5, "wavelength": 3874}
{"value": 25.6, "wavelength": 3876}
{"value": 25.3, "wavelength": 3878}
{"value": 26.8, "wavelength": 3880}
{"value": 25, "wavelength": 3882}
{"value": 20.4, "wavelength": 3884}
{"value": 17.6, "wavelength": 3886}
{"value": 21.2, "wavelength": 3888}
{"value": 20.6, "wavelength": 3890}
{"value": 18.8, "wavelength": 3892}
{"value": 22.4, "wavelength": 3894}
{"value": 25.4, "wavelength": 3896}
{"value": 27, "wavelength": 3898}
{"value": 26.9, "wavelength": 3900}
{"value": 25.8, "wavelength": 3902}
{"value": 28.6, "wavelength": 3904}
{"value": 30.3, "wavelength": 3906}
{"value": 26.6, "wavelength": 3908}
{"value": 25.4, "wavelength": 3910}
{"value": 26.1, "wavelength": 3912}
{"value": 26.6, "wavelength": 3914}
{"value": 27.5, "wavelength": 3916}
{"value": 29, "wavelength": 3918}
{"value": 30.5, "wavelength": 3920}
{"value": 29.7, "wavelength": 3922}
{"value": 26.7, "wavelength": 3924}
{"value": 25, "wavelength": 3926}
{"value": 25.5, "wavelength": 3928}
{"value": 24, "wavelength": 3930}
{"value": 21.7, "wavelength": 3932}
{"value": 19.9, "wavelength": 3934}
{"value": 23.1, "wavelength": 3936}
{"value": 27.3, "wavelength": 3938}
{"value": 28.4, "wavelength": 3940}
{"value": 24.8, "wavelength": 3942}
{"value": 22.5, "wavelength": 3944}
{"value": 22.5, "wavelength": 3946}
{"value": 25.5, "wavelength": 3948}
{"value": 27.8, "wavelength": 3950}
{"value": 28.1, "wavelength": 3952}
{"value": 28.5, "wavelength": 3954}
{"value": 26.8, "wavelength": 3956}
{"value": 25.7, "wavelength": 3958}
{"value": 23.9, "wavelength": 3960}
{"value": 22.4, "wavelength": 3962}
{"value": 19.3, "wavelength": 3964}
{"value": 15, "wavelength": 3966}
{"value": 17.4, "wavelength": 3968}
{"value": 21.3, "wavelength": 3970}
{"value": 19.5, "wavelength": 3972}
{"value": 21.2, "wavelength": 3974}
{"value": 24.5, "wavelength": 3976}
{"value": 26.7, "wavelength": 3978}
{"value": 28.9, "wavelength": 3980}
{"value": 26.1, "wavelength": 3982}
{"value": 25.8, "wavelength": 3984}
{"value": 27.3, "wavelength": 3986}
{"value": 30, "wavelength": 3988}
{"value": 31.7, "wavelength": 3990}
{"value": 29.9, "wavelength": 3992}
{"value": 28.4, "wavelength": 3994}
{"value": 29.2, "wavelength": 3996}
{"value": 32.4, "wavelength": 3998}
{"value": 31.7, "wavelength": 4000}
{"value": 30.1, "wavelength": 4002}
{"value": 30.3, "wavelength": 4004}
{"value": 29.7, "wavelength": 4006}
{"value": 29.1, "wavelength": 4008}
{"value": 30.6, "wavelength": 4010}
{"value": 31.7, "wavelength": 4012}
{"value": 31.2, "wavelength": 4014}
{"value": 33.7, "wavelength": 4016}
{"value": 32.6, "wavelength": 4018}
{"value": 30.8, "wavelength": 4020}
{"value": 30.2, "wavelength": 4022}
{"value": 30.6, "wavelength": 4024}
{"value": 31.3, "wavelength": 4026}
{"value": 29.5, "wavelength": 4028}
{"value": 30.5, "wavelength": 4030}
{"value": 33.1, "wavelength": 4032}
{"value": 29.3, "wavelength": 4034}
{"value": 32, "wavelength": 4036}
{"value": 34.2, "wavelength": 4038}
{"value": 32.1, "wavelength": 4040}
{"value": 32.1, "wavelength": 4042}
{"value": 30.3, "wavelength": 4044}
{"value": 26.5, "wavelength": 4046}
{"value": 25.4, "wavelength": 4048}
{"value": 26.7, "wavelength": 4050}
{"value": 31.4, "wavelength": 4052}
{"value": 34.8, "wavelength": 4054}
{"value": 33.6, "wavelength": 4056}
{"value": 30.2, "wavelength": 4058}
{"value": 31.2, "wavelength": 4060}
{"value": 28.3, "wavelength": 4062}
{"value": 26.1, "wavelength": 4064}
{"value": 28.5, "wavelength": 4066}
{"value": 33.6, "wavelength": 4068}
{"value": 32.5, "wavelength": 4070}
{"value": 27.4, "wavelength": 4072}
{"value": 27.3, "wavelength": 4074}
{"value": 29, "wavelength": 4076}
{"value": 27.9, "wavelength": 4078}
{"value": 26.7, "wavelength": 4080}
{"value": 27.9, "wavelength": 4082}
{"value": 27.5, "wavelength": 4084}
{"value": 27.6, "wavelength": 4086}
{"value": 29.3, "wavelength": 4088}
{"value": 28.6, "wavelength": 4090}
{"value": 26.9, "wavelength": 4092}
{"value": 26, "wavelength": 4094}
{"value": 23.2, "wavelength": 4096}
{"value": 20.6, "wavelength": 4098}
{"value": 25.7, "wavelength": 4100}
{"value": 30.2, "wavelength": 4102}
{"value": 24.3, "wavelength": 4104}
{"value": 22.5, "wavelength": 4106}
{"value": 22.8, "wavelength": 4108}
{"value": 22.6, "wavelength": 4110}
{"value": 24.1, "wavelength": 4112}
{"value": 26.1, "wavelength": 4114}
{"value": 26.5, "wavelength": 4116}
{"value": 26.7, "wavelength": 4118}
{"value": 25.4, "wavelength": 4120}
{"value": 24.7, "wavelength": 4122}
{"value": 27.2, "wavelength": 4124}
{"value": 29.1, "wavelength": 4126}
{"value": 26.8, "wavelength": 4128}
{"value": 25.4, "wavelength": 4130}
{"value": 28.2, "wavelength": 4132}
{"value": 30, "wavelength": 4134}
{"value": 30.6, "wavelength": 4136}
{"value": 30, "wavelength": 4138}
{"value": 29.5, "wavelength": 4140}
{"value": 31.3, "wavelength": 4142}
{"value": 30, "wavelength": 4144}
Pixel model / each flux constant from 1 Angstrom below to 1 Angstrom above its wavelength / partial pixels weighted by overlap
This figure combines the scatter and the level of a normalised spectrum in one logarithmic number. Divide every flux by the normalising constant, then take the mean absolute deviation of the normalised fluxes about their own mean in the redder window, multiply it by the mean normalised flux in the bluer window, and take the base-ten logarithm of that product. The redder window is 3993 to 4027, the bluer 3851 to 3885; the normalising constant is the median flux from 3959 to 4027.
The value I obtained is -1.47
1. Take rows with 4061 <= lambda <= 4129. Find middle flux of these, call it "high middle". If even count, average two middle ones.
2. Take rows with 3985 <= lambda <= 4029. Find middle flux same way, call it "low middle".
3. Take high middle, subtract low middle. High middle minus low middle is -4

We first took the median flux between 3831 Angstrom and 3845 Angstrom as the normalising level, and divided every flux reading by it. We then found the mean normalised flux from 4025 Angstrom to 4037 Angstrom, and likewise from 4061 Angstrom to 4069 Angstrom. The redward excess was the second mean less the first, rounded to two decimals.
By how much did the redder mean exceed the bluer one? -0.10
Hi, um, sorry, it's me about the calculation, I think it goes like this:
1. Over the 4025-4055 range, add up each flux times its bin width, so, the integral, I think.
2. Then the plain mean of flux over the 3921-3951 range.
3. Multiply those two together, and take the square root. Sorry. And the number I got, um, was 151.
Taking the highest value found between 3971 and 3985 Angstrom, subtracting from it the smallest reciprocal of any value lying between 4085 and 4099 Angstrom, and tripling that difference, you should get 87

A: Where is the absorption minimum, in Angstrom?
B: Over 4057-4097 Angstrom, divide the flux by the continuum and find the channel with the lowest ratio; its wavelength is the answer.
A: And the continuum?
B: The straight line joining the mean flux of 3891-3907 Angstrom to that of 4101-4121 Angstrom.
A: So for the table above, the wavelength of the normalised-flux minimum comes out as 4096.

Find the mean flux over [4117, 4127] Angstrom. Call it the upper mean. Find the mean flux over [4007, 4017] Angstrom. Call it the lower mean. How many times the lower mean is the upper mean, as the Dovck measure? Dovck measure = 0.85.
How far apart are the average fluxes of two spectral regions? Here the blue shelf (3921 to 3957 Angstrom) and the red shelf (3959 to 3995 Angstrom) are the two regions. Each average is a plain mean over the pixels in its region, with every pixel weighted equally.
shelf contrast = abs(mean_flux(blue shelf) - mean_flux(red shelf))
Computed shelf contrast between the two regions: 1.0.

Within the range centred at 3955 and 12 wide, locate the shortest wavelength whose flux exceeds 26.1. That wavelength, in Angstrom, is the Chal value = 3950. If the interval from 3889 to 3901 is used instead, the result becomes 3898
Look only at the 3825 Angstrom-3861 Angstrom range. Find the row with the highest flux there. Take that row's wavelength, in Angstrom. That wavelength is 3852 Angstrom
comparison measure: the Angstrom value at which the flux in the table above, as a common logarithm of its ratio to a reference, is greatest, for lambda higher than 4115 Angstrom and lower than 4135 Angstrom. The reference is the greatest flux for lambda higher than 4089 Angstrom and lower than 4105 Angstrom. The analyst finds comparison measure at 4134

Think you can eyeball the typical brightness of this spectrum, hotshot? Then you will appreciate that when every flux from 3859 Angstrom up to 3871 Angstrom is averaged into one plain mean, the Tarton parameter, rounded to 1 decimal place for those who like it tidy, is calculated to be 30.4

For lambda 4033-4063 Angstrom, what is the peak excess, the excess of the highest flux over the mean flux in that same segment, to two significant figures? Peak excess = 4.3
